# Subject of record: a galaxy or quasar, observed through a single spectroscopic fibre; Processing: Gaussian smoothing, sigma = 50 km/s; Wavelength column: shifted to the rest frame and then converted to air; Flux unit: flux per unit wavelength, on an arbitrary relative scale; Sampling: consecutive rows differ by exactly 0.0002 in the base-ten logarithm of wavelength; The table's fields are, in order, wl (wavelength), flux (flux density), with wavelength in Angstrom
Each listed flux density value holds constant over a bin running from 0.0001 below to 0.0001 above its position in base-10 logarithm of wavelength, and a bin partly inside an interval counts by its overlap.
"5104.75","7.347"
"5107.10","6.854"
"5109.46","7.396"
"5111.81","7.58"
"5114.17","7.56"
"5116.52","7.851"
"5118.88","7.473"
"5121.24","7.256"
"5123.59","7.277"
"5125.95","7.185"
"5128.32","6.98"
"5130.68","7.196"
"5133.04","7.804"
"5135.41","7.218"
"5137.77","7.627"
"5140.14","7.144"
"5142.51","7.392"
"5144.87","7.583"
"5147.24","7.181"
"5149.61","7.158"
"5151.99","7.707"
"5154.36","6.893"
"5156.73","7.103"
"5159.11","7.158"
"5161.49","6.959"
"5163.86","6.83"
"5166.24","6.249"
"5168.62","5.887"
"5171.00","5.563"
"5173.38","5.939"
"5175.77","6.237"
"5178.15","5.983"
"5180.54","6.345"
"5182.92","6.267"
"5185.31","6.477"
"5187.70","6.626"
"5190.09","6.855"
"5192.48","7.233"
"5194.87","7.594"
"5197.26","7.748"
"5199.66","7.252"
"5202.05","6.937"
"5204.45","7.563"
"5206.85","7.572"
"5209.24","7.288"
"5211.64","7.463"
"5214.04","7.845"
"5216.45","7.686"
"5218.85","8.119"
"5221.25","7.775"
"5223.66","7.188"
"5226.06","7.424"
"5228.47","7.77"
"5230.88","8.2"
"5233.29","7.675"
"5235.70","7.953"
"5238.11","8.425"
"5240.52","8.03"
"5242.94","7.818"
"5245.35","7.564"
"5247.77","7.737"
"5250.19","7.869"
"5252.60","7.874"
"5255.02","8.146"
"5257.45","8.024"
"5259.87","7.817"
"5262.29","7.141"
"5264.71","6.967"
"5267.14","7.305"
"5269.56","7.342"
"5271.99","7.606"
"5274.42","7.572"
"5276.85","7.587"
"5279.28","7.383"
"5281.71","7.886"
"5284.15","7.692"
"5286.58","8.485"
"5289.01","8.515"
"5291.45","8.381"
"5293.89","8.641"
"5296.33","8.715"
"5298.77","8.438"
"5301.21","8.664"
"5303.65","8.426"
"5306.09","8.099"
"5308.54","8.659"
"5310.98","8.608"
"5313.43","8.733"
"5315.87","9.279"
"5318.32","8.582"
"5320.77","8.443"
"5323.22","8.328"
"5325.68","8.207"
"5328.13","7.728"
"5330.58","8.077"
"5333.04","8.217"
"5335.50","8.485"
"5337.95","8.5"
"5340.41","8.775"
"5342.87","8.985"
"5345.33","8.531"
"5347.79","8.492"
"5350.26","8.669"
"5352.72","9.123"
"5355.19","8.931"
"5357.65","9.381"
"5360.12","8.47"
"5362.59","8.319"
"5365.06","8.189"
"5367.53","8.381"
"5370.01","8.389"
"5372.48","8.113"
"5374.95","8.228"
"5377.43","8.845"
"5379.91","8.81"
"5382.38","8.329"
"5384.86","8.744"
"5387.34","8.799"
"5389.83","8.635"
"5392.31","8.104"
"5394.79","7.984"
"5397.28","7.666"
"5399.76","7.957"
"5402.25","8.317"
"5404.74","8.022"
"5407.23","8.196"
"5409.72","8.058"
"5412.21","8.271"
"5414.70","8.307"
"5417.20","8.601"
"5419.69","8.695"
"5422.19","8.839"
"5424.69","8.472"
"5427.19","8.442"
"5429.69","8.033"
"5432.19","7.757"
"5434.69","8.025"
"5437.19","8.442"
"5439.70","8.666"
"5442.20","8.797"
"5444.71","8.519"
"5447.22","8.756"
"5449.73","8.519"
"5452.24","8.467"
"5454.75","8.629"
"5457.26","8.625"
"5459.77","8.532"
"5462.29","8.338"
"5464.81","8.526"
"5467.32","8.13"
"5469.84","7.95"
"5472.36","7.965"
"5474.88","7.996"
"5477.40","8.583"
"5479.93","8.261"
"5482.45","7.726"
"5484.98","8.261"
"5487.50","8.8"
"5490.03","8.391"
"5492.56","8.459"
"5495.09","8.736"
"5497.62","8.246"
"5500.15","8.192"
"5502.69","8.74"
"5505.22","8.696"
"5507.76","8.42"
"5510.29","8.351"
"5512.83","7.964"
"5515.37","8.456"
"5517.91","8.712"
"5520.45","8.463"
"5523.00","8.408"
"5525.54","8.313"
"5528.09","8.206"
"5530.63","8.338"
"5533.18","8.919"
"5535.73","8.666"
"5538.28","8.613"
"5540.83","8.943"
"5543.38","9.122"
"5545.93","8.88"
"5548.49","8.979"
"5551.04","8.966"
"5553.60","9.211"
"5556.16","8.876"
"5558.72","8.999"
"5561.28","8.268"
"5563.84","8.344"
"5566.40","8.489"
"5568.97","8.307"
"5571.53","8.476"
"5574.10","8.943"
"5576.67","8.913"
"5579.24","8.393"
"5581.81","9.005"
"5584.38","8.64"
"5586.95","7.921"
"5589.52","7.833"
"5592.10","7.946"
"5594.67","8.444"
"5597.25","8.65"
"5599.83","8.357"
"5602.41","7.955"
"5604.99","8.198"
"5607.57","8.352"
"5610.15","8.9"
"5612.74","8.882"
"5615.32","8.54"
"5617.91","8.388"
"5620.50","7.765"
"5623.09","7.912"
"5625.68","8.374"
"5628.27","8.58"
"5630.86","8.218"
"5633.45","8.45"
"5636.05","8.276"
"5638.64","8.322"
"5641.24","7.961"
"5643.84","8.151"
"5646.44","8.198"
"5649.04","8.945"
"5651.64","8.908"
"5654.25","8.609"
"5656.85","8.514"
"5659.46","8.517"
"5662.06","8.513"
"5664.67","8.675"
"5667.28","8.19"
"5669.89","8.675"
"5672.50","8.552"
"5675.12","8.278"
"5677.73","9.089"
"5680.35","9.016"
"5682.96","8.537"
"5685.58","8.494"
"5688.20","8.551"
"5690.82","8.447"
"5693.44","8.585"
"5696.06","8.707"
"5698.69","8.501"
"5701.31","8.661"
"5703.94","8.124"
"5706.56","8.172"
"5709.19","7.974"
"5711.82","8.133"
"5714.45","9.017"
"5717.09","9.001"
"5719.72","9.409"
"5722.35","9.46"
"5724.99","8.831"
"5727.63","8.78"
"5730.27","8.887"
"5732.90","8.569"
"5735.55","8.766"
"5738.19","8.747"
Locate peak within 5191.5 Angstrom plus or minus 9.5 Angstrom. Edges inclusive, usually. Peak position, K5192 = 5197.26 Angstrom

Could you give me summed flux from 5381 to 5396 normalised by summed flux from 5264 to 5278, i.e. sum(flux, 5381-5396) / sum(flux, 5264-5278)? 1.14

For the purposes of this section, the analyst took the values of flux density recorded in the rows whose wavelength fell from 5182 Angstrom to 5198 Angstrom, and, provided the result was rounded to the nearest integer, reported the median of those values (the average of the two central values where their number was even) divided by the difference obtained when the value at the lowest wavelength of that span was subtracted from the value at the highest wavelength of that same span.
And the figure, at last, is 5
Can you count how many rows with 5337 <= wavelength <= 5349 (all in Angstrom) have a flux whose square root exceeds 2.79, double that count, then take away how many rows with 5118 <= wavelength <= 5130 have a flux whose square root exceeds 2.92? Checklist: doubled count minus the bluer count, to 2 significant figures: 10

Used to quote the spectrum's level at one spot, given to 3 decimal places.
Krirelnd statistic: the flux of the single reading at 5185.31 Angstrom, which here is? 6.477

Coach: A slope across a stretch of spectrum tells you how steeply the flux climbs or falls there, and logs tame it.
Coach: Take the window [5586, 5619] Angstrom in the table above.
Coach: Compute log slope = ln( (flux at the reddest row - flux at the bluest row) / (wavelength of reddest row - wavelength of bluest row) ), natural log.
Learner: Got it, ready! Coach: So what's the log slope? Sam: -4.2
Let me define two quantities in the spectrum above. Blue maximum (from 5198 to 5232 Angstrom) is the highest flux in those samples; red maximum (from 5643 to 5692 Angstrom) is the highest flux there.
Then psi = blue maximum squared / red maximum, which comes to 7.4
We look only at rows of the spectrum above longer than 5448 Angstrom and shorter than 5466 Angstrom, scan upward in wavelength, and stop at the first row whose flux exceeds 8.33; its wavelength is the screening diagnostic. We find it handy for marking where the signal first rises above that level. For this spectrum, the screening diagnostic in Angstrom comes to 5449.73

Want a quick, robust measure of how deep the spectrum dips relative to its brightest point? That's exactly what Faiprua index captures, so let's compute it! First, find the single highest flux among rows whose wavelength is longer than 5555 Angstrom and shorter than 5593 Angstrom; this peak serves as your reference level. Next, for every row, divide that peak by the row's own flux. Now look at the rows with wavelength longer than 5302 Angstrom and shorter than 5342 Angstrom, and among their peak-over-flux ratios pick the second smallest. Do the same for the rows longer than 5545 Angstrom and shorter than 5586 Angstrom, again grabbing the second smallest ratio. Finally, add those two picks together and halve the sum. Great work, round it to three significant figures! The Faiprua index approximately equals 1.01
